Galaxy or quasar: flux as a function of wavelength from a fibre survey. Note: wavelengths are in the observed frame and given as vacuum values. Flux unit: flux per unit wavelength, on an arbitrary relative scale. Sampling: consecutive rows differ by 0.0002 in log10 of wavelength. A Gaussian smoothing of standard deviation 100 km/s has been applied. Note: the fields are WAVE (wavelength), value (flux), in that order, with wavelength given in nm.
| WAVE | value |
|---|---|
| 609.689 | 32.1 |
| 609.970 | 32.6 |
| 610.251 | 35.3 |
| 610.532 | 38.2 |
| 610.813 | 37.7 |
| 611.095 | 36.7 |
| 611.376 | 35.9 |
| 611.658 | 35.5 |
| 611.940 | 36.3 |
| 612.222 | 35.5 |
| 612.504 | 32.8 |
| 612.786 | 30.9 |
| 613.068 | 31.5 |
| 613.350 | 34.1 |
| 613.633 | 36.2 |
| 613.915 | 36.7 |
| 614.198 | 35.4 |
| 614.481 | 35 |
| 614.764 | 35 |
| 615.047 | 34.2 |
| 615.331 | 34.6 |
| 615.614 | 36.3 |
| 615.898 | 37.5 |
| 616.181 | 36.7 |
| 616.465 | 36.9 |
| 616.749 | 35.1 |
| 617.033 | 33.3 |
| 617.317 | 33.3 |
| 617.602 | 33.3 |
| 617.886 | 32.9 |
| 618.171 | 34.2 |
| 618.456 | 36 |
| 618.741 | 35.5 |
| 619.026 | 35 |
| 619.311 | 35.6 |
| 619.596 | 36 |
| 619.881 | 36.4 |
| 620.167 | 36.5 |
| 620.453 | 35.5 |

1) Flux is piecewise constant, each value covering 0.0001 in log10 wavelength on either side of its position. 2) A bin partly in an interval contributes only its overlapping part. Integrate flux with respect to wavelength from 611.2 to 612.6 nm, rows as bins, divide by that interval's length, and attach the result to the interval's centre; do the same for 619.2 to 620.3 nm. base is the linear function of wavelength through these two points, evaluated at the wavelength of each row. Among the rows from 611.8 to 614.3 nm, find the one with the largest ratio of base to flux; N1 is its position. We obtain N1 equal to 612.786 nm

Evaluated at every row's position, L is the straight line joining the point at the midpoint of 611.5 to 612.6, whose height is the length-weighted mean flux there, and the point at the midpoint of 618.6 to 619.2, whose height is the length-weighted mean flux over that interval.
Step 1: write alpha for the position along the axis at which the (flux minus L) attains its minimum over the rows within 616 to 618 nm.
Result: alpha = 617.886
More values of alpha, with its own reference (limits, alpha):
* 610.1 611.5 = 610.251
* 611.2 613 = 612.786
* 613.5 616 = 615.047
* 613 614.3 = 613.068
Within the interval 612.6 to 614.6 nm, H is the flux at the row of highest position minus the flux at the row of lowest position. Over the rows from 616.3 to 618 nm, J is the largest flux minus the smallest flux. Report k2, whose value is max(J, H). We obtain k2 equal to 4.1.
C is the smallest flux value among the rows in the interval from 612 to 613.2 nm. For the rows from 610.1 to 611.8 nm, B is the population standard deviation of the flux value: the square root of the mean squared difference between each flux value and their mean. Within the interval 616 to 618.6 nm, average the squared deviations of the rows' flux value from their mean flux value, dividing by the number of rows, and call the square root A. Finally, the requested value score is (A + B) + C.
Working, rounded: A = 1.5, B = 1.09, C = 30.9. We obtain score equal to 33.5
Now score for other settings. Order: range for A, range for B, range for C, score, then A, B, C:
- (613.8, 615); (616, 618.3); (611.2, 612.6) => 35.0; 0.7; 1.50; 32.8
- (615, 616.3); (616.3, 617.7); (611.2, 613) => 33.6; 1.3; 1.44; 30.9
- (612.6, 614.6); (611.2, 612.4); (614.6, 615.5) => 36.6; 2.1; 0.33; 34.2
